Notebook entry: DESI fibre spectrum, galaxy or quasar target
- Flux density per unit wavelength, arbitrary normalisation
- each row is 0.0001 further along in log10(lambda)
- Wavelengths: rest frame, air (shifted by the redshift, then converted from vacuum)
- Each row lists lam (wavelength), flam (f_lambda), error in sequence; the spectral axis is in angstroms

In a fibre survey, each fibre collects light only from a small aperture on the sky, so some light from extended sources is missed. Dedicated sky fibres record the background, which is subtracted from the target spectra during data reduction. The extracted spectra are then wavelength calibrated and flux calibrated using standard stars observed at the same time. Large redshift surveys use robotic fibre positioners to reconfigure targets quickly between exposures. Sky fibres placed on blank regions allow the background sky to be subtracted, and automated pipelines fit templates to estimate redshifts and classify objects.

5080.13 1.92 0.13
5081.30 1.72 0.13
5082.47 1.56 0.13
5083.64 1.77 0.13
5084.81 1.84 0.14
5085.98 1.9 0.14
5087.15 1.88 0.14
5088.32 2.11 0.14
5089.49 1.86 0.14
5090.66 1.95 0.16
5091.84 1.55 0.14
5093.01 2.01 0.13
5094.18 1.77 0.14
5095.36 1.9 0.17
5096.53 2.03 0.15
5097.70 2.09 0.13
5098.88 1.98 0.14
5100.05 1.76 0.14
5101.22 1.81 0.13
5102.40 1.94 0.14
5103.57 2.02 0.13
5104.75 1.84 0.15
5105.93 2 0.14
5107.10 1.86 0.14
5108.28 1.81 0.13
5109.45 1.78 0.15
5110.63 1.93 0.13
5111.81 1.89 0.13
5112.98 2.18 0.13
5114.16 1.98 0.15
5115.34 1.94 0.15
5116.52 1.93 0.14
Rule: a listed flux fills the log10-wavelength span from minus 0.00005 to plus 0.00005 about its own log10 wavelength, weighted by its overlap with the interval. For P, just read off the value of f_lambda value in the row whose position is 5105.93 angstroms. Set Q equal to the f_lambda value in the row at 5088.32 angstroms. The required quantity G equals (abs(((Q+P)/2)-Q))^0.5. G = 0.2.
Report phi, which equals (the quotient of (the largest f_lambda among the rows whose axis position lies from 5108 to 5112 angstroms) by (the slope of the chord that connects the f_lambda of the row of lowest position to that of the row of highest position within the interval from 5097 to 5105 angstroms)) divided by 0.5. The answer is -109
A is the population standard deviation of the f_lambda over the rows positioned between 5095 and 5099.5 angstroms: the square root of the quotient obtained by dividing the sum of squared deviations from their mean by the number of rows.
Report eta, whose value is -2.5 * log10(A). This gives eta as 2.89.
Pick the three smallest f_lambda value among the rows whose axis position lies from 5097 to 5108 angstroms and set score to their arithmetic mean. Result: 1.80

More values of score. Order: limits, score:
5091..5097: 1.74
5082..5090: 1.72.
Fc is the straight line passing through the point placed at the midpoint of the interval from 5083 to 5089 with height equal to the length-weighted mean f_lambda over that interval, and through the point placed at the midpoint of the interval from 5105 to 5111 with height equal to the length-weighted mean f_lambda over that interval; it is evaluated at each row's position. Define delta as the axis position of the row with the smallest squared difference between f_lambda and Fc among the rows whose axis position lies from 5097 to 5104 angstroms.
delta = 5102.40 angstroms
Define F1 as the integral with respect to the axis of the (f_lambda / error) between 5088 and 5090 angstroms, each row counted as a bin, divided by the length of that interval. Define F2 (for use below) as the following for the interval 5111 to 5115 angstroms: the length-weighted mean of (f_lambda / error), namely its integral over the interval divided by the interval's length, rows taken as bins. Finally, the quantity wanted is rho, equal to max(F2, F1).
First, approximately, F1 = 14.1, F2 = 14.7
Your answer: 14.7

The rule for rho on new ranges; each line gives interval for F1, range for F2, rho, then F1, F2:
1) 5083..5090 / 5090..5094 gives 13.7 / 13.7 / 12.9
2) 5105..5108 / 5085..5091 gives 13.6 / 13.6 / 13.6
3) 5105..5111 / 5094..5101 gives 13.5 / 13.5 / 13.4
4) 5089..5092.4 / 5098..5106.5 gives 13.9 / 12.1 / 13.9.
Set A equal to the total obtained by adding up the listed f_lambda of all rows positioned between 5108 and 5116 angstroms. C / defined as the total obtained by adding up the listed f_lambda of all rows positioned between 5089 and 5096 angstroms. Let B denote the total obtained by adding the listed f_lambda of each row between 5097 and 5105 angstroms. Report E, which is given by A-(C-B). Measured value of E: 16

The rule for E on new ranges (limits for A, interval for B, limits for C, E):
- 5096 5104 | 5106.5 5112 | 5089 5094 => 16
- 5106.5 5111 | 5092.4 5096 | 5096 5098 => 9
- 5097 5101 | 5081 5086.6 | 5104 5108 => 9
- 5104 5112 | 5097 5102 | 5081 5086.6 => 12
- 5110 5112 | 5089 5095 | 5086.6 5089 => 9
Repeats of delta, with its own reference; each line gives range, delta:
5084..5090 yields 5085.98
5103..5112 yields 5107.10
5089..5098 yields 5095.36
